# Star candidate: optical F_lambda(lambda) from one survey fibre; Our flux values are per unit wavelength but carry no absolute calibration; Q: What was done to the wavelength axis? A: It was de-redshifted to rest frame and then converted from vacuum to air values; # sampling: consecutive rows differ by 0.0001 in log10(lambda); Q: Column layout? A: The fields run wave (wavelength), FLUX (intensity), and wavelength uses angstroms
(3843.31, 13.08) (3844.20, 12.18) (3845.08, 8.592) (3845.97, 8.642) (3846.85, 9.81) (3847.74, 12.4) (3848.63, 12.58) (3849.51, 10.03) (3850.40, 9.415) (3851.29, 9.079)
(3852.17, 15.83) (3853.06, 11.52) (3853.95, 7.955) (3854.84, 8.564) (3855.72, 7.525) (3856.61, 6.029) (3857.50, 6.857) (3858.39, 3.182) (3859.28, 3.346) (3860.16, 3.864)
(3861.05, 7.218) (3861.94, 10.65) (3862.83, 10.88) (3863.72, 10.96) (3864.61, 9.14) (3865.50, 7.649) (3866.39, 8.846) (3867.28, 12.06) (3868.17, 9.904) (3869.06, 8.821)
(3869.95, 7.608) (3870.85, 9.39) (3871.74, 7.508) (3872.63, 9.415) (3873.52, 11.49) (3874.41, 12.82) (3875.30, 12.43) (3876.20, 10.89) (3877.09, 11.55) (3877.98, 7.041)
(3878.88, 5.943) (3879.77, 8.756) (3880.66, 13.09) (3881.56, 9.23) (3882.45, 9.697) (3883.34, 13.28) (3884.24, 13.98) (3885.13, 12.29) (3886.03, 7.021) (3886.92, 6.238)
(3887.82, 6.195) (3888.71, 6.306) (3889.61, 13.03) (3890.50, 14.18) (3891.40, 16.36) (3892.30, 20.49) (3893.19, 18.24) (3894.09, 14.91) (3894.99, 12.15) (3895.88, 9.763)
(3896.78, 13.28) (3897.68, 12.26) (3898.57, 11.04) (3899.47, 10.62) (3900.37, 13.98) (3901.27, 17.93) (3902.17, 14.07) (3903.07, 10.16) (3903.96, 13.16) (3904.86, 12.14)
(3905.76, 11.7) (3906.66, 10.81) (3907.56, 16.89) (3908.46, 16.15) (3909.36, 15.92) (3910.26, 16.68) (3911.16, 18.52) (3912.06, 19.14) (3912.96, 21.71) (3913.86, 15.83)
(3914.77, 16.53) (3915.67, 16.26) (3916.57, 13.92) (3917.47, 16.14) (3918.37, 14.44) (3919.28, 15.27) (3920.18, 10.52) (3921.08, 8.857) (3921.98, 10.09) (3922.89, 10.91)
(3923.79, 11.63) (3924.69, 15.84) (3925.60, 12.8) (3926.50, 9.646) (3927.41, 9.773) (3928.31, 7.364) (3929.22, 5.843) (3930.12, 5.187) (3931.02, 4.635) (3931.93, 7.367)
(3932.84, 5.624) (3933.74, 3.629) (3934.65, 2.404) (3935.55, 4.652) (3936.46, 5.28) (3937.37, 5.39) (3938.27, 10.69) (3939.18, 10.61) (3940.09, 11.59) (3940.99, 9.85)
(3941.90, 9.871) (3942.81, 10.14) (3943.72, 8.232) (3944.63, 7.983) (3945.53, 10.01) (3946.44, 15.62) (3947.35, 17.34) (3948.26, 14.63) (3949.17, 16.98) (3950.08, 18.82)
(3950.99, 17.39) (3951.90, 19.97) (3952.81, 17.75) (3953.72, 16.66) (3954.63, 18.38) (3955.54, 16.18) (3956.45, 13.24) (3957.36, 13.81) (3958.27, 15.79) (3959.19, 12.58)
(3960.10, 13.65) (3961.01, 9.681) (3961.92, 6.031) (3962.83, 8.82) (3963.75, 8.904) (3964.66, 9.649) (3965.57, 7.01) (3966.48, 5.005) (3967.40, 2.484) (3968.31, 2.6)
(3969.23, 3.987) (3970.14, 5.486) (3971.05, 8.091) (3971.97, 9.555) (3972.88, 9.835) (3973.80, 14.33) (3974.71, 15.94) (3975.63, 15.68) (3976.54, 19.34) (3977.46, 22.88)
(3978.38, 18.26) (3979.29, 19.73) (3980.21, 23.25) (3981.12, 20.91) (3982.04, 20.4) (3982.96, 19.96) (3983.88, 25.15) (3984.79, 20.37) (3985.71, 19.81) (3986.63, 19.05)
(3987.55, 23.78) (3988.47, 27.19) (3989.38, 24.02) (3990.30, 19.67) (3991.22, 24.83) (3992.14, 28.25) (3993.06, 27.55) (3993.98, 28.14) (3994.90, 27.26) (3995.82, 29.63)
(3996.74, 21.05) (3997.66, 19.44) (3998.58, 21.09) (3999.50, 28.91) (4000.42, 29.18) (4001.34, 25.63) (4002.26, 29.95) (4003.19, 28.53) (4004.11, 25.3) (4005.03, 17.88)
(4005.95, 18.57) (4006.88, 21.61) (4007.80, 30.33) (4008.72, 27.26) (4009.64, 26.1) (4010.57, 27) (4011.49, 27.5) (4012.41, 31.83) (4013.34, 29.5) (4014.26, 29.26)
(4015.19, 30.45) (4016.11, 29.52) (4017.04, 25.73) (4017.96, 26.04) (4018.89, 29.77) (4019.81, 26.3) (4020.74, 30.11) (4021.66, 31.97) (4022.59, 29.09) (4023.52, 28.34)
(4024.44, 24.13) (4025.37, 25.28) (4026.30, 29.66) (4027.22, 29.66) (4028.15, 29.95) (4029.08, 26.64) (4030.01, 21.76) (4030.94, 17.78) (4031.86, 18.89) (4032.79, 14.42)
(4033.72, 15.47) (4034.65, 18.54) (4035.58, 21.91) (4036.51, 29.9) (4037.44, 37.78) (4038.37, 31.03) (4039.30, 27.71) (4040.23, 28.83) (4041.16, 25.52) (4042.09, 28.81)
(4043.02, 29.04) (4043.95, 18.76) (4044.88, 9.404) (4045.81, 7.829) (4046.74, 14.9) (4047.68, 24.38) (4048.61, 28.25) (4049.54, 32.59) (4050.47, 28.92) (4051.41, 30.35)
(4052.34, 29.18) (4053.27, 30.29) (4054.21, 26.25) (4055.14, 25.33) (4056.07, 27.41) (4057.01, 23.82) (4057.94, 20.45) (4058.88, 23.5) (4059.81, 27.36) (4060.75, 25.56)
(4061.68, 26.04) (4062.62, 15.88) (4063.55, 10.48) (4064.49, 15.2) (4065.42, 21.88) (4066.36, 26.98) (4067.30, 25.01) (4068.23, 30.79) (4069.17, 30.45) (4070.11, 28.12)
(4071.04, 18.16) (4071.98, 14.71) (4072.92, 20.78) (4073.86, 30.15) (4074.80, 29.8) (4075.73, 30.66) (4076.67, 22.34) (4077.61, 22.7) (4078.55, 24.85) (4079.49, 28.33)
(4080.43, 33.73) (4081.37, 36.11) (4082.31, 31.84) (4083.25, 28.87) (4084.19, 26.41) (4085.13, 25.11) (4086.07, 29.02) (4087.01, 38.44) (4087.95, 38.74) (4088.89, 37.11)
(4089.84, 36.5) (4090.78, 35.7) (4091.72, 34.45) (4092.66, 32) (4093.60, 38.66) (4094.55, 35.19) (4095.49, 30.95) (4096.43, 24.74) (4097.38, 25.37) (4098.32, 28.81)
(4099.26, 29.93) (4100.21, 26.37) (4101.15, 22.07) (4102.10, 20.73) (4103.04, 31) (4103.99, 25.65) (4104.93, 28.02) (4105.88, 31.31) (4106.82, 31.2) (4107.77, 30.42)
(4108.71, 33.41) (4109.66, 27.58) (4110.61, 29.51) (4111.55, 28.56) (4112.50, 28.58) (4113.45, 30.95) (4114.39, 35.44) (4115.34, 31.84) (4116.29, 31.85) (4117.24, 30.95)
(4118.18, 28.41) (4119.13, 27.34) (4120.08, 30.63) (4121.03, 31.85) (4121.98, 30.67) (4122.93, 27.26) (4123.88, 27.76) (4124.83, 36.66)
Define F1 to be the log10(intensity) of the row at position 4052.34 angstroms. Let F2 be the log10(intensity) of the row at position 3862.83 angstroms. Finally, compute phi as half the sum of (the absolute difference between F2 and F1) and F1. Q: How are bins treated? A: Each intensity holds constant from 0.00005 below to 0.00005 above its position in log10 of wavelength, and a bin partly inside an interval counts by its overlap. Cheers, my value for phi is 0.95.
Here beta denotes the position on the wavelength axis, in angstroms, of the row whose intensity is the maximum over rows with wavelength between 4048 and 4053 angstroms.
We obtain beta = 4049.54 angstroms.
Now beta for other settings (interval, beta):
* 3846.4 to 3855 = 3852.17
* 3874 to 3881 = 3880.66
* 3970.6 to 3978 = 3977.46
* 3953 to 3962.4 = 3954.63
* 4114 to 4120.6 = 4114.39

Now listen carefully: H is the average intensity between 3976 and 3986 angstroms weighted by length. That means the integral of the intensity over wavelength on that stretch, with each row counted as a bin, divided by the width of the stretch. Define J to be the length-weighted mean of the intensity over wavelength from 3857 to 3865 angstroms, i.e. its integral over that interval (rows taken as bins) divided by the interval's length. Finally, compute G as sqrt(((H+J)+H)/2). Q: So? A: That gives 5.0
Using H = 21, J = 7.3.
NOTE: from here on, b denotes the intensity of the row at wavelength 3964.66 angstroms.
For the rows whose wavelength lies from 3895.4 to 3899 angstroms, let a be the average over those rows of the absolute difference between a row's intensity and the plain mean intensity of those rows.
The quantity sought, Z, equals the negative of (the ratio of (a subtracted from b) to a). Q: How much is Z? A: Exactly -7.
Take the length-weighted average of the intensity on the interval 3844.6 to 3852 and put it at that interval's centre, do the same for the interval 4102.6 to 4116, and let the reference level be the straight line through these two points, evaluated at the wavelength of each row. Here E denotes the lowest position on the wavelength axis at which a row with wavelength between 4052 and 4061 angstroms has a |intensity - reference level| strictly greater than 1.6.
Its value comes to 4052.34 angstroms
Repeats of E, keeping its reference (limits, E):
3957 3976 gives 3957.36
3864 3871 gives 3864.61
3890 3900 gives 3891.40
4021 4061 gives 4021.66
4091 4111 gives 4091.72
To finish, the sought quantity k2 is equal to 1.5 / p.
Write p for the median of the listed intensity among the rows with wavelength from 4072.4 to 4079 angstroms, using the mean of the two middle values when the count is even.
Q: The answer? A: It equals 0.060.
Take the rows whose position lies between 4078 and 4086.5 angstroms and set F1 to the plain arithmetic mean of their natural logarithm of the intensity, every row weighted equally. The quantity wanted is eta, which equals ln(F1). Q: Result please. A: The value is 1.22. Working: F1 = 3.4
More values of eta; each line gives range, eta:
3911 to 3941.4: 0.82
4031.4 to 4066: 1.13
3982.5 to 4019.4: 1.17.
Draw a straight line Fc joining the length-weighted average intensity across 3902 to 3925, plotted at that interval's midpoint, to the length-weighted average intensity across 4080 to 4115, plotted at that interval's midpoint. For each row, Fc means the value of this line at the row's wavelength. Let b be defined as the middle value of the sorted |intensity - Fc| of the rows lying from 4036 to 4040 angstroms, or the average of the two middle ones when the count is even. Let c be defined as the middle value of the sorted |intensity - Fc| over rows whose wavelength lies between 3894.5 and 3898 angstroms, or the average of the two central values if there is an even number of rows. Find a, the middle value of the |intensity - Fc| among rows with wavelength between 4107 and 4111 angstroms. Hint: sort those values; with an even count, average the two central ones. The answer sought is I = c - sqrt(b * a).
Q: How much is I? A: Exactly -2.6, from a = 2.0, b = 5.1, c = 1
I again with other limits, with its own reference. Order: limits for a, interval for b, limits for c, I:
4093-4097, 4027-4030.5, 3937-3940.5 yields 1.3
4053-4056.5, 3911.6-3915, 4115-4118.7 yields -0.9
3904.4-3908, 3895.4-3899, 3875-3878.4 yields -0.8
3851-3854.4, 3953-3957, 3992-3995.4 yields 4.6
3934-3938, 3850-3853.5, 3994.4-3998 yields -0.3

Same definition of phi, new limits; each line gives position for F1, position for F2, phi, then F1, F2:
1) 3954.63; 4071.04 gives 0.63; 1.3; 1.26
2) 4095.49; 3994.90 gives 0.77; 1.5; 1.44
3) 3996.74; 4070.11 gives 0.72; 1.3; 1.45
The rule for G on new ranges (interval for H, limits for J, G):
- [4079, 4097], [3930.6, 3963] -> 6.2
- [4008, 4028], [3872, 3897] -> 5.8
